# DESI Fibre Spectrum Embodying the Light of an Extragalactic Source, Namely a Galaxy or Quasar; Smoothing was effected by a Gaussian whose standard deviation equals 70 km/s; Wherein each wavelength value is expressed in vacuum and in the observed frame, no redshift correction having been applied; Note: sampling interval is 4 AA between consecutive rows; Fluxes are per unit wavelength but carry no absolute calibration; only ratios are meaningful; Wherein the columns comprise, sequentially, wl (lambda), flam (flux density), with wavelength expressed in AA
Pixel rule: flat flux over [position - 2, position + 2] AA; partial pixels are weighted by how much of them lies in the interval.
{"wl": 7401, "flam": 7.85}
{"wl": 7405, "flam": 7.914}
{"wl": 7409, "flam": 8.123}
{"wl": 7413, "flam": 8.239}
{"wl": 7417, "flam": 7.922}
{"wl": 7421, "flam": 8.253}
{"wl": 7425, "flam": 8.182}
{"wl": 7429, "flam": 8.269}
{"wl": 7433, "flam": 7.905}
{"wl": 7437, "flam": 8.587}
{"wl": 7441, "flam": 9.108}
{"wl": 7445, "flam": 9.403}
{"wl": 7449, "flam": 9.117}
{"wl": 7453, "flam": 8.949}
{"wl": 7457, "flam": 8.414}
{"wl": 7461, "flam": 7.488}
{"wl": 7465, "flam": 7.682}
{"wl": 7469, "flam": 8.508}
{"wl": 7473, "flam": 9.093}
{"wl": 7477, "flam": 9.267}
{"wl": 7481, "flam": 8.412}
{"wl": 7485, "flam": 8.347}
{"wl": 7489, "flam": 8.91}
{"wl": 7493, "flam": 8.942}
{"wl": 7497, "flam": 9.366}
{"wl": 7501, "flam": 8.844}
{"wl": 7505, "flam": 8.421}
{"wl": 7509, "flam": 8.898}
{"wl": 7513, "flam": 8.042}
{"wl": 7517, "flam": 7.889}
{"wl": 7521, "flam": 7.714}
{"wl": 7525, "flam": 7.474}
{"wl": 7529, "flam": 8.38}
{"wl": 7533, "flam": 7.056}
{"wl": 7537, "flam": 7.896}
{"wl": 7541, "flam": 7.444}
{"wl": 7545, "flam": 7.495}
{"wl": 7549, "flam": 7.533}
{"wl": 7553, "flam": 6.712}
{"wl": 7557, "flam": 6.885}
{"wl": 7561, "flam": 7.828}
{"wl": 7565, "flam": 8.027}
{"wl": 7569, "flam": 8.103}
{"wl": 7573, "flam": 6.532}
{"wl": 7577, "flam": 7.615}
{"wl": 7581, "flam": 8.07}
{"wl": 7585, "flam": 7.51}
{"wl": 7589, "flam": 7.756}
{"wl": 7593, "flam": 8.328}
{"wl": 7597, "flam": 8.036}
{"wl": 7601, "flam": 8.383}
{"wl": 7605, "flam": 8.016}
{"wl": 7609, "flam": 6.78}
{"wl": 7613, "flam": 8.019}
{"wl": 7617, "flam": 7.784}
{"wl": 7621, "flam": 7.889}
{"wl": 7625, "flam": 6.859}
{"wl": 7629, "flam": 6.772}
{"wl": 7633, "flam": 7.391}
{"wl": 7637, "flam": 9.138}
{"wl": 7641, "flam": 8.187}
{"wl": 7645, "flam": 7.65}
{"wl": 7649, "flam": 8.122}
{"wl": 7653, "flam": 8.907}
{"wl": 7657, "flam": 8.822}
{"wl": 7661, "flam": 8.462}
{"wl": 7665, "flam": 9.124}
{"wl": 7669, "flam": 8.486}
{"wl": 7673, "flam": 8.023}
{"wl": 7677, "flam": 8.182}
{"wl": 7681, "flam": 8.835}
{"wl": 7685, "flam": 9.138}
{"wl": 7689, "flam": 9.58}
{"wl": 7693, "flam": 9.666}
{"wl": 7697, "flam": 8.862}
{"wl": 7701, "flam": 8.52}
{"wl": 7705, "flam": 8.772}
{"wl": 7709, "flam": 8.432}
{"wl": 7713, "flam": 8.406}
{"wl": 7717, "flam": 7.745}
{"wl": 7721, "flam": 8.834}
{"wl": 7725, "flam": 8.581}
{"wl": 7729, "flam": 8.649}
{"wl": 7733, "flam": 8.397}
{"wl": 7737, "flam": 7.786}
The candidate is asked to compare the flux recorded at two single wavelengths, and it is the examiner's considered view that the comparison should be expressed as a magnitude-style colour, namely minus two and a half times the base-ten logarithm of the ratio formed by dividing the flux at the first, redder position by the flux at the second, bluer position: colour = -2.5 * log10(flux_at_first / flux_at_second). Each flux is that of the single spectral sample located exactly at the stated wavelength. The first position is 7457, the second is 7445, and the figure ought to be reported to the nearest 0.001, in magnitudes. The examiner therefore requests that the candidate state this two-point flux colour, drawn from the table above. 0.121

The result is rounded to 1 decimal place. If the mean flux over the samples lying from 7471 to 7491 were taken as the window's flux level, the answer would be 8.8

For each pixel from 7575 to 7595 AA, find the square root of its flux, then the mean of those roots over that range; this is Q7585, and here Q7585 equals 2.80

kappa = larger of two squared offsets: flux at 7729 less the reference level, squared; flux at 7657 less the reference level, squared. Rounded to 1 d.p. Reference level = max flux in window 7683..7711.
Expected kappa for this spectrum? 1.0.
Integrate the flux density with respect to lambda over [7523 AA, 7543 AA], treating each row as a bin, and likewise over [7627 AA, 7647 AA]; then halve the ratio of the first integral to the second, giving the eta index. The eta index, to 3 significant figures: 0.489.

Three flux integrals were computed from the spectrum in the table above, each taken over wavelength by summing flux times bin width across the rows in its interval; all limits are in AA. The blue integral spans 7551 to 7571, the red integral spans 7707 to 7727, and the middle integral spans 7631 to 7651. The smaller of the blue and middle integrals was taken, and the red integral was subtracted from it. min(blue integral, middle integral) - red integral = -18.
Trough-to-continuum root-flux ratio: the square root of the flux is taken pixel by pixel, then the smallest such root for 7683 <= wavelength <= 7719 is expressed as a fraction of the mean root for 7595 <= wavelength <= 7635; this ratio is 1.01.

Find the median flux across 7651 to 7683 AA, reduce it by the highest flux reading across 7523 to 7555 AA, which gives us 0.27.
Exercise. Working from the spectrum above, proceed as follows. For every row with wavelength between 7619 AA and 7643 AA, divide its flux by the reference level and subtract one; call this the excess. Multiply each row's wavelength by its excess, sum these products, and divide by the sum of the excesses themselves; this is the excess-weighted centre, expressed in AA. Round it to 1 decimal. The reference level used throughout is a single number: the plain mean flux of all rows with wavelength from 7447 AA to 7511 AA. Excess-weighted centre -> 7627.9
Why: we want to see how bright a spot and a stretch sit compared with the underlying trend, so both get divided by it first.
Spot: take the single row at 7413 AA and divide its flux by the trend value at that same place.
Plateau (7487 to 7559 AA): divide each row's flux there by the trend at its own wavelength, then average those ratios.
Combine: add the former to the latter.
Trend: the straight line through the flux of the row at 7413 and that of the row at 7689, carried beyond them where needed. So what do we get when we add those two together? 1.91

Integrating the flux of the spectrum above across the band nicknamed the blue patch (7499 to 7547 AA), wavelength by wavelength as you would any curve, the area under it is 382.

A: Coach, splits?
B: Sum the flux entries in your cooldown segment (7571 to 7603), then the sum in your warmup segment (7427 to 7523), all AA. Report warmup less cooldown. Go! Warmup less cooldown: 143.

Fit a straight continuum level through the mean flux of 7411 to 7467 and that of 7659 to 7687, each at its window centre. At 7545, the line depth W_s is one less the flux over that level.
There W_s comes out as 0.117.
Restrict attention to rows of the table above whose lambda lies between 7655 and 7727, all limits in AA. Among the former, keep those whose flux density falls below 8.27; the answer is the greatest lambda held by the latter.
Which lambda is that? 7717 AA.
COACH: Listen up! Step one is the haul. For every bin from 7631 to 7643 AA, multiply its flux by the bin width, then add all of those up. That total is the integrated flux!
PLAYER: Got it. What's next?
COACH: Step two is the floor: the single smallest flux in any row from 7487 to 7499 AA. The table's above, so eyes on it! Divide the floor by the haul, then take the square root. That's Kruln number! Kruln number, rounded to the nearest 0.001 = 0.300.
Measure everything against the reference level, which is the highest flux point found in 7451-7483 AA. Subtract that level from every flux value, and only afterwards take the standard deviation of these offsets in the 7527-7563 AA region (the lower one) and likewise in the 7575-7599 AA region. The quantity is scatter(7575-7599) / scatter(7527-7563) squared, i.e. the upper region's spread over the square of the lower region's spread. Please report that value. 1.1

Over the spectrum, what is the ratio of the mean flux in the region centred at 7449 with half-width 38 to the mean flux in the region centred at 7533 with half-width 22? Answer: 1.12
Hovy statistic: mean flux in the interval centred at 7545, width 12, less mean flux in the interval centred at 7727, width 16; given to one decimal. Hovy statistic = -1.1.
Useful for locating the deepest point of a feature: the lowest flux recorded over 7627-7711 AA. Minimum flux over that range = 6.772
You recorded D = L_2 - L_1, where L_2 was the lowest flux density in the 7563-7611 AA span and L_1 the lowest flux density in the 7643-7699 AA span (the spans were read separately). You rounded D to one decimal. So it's -1.1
